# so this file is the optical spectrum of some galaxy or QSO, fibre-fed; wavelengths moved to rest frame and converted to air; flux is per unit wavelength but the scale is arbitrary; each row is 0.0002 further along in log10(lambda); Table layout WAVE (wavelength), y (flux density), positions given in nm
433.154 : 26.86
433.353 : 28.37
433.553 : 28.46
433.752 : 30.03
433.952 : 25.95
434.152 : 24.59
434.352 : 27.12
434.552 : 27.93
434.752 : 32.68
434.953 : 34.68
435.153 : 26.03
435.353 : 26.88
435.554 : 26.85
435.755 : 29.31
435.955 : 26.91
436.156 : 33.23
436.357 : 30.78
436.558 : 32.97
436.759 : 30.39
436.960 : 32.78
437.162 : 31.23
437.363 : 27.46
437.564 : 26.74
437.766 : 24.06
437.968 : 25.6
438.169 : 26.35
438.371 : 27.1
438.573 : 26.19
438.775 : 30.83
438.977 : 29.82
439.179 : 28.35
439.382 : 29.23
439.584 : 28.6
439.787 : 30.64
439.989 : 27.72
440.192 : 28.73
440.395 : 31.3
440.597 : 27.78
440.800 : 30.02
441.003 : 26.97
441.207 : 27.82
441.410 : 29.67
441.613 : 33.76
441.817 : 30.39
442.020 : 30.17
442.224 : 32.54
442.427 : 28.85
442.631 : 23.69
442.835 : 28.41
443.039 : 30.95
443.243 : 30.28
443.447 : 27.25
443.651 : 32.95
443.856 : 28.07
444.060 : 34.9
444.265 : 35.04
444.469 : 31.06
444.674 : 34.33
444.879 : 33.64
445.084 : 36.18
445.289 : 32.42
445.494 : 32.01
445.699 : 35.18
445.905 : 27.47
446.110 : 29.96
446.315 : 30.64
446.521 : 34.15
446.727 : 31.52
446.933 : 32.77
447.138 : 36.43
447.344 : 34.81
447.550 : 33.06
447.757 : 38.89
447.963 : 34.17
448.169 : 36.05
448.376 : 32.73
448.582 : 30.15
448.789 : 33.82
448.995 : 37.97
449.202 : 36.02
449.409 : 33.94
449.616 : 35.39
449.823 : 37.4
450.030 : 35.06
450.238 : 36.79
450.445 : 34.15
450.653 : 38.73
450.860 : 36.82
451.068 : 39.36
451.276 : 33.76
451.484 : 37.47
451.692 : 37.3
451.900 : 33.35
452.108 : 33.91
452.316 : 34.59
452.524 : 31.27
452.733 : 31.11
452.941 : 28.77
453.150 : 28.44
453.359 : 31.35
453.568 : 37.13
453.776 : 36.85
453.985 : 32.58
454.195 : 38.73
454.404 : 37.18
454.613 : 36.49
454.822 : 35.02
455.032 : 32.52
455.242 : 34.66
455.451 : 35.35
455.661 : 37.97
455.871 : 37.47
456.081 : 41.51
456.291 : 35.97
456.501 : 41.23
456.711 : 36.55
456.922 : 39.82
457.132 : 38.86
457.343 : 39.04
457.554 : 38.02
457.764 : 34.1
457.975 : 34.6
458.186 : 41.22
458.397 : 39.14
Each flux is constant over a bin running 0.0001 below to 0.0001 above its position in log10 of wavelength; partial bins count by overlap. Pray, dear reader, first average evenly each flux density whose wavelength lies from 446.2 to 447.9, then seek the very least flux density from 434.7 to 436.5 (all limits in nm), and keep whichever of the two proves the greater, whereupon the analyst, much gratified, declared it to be 34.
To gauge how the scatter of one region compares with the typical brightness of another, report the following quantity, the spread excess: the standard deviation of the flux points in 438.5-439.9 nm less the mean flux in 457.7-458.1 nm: -33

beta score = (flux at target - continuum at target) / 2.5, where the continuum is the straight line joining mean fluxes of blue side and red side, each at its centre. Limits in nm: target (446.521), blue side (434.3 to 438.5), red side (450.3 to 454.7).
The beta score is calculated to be 0.63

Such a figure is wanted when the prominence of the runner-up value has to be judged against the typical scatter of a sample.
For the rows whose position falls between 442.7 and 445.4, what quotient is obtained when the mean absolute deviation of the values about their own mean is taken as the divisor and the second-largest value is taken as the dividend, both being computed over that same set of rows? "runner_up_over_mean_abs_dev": 14.5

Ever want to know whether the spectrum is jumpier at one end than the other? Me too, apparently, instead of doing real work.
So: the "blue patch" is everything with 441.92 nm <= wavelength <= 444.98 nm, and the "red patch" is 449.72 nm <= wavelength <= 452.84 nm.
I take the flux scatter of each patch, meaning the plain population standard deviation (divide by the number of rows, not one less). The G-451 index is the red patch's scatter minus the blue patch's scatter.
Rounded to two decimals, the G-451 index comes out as -0.65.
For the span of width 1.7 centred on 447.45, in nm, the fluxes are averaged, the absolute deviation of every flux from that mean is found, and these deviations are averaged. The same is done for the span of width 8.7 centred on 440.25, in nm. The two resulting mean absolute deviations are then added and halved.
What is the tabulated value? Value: 2.01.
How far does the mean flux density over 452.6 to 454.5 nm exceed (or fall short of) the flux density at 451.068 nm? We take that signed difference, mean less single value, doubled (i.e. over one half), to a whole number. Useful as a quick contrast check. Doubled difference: -12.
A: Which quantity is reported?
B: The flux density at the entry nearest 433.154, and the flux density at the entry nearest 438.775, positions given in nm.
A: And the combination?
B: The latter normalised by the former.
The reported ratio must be 1.15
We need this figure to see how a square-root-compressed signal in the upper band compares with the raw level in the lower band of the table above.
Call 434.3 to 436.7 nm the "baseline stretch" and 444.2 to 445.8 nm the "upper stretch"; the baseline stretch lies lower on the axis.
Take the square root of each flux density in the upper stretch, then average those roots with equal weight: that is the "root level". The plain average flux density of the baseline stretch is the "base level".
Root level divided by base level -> 0.196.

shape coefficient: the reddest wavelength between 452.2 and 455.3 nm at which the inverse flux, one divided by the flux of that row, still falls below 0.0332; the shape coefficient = 455.242 nm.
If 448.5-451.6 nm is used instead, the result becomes 451.484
